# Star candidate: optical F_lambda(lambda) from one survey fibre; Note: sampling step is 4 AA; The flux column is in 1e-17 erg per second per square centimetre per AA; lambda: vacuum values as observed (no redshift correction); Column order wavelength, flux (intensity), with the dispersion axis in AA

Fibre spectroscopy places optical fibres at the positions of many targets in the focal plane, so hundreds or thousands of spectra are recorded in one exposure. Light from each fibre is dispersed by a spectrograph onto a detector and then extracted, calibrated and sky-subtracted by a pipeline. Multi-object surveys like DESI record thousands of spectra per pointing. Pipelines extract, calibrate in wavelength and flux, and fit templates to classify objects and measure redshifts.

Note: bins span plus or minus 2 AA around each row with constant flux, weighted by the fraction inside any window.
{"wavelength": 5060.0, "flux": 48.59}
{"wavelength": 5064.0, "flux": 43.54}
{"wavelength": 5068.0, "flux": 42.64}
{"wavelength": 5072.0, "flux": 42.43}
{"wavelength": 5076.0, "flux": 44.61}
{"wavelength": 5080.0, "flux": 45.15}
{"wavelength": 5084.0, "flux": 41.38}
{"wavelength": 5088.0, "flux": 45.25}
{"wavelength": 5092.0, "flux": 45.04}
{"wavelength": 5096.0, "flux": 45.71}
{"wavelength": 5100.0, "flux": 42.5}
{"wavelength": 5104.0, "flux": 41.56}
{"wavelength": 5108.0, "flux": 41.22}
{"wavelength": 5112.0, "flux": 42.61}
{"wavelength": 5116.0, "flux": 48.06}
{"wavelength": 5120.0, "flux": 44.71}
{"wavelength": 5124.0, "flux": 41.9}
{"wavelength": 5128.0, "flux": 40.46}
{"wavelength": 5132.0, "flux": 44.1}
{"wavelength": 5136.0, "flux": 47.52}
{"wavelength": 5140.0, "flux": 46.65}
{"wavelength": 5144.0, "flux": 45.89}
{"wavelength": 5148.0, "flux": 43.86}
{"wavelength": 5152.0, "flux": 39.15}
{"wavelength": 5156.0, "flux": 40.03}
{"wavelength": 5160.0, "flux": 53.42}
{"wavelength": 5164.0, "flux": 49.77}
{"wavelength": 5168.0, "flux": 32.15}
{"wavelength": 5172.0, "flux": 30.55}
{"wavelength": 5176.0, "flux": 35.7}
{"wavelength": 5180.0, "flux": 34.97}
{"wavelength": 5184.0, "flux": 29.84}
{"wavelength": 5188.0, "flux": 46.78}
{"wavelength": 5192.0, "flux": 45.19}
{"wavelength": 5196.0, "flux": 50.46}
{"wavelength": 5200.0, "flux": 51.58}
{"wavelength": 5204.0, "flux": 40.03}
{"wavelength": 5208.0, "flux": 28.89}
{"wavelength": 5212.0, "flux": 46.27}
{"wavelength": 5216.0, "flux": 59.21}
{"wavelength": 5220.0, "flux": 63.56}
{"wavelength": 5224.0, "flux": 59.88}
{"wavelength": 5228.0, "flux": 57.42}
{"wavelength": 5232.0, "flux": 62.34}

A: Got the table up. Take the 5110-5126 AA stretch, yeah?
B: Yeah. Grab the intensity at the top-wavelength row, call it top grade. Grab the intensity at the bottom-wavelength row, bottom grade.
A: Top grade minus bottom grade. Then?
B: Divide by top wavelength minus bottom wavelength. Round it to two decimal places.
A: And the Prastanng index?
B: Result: -0.06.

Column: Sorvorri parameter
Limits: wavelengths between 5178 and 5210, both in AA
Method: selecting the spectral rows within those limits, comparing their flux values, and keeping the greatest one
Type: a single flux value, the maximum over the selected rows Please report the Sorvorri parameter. 51.58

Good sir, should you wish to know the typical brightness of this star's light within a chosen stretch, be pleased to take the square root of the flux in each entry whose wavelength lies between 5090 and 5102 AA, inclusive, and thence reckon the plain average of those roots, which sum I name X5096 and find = 6.66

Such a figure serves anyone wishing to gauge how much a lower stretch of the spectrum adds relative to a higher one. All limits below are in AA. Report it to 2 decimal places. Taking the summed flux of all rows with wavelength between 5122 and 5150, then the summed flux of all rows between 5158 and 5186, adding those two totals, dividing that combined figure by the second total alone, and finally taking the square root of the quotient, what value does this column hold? 1.47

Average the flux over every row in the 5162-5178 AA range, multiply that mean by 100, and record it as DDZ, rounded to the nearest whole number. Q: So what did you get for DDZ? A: 3704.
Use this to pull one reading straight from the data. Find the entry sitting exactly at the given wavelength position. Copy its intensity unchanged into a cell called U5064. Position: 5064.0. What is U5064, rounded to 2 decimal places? 43.54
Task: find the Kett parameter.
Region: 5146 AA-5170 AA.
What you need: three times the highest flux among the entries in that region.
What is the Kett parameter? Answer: 160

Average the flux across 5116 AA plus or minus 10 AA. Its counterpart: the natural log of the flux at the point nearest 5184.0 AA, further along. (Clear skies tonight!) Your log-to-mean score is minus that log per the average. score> -0.078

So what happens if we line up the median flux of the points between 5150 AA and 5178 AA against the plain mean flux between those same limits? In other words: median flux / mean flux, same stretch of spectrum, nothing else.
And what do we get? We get 0.98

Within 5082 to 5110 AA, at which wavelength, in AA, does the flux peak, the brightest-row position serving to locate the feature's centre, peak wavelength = 5096.0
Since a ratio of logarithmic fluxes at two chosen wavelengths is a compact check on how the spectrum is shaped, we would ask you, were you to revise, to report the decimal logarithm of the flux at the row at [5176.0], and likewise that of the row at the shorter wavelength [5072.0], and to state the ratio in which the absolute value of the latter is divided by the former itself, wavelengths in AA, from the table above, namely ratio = 1.05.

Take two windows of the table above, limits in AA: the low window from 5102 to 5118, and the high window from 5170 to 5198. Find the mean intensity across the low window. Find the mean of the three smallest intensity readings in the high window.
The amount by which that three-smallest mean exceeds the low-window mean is -11.6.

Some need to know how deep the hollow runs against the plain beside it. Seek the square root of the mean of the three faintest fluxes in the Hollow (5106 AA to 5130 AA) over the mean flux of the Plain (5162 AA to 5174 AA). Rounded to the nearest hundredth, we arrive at 1.05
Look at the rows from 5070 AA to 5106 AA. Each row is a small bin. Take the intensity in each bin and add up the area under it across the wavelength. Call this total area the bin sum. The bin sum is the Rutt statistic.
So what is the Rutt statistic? 1575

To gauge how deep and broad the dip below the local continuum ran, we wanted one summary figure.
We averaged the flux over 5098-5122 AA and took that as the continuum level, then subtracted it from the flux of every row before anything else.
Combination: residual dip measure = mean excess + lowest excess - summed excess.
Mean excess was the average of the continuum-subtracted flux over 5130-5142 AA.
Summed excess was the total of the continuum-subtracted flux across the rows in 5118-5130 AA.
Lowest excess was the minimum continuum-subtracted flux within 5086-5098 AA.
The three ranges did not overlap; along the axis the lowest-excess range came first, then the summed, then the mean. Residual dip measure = 8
